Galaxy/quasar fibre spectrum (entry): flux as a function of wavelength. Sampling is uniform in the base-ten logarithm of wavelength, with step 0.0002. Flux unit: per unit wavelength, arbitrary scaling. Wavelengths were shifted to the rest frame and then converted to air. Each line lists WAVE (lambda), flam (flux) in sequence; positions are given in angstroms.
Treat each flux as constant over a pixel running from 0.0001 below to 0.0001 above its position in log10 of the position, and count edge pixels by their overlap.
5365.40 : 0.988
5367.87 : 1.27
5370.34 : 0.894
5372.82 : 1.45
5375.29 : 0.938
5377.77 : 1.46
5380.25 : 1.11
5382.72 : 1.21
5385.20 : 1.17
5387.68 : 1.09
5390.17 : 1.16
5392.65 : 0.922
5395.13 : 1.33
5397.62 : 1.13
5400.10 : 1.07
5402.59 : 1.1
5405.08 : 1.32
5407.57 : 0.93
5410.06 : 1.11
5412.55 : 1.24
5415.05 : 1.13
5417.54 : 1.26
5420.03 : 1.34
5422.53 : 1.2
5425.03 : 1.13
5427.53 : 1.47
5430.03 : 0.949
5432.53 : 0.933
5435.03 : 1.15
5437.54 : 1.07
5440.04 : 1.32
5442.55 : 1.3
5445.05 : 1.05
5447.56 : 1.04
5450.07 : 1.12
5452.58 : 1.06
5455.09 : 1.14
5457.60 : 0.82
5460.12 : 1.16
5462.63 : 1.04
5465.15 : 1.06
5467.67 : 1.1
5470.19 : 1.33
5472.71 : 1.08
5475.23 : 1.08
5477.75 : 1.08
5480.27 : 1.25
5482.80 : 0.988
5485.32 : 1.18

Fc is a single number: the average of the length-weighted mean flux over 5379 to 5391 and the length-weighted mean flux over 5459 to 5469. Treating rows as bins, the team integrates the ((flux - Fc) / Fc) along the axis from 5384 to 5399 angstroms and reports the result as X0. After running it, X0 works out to 0.19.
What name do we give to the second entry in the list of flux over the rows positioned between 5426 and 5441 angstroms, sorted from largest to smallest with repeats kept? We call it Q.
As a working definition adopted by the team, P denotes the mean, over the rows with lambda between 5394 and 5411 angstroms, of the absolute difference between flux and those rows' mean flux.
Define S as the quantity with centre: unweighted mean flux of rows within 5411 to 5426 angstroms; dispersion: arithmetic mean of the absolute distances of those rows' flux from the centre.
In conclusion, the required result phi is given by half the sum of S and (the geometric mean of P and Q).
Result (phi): 0.22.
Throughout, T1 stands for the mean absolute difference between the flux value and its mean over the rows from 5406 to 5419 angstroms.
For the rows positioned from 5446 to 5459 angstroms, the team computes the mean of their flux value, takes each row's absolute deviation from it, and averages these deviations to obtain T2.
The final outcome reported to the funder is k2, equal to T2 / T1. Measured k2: 0.9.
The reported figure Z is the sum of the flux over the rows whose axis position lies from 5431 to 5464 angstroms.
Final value 14.2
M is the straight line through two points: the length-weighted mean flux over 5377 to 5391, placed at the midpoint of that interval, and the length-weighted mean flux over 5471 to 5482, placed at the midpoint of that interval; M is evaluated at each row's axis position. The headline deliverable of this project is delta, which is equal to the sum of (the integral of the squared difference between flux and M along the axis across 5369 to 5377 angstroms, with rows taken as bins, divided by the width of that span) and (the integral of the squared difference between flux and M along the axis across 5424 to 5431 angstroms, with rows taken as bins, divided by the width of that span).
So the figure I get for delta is 0.122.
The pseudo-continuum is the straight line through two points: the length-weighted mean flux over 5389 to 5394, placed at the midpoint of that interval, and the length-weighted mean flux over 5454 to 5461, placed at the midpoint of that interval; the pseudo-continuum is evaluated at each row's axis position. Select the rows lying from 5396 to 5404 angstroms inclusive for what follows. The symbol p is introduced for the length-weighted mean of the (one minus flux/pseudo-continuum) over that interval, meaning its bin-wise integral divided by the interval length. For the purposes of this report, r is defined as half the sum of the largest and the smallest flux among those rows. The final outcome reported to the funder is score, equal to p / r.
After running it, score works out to -0.061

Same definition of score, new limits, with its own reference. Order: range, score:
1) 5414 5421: -0.157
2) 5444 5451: -0.031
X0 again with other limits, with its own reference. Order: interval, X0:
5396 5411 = -0.05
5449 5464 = -0.85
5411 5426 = 1.30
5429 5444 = 0.04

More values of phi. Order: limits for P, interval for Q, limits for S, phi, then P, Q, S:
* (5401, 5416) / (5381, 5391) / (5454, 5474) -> 0.21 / 0.094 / 1.17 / 0.09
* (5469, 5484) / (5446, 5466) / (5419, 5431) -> 0.25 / 0.104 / 1.14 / 0.15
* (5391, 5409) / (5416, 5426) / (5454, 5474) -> 0.24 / 0.125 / 1.26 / 0.09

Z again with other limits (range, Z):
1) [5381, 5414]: 14.8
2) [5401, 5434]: 15.1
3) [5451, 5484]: 14.2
